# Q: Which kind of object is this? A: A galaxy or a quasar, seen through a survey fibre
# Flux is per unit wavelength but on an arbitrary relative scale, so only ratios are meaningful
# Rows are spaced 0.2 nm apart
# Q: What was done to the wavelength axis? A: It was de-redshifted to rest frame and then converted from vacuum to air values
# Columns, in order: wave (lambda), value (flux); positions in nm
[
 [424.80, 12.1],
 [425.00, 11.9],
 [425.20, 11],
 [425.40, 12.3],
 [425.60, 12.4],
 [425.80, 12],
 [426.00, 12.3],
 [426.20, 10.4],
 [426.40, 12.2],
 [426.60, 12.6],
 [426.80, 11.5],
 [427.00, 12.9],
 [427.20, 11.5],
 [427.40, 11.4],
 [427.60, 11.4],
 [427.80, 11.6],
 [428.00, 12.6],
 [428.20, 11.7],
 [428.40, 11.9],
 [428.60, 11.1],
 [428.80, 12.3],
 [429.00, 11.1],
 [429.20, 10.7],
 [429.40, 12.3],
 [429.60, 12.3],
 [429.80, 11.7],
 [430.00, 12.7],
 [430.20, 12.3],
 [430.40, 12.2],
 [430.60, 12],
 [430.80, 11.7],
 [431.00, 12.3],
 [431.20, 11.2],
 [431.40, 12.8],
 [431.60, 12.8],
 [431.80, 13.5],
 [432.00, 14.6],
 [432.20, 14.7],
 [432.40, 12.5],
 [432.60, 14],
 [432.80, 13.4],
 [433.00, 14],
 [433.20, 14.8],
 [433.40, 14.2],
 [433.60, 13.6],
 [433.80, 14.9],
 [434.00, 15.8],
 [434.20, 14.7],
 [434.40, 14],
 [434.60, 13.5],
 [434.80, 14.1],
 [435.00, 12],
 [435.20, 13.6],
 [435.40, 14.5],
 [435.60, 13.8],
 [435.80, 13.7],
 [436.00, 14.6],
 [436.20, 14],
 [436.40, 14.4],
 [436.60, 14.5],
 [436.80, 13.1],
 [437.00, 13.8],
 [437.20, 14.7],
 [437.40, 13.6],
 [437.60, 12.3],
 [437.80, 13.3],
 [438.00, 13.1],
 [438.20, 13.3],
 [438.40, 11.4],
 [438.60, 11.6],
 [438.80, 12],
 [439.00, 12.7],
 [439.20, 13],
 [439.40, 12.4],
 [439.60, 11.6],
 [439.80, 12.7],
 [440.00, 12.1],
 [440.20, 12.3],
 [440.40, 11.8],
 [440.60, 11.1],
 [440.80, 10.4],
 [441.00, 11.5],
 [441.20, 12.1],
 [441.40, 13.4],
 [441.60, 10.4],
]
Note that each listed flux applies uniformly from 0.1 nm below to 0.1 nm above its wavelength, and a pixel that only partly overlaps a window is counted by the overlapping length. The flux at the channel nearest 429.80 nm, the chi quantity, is 11.7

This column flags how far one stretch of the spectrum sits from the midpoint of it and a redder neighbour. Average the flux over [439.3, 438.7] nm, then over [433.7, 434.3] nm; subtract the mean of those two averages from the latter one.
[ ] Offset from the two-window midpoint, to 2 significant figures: 1.3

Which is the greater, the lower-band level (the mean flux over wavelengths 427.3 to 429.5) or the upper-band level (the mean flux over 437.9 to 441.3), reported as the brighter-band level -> 12.1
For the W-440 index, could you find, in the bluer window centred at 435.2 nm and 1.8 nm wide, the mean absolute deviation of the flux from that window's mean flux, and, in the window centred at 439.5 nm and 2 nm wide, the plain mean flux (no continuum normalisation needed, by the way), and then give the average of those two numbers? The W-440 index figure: 6.4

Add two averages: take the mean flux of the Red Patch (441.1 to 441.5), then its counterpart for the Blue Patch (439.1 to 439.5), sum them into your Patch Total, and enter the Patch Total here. 25.45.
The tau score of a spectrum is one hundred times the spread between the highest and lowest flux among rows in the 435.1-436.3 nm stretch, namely 100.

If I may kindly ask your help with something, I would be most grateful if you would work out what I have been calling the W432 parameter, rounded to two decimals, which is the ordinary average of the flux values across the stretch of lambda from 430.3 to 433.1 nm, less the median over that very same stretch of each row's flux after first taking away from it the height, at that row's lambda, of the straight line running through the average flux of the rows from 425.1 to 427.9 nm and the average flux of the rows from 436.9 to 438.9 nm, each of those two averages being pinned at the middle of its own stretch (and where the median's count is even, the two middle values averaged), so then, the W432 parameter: 12.48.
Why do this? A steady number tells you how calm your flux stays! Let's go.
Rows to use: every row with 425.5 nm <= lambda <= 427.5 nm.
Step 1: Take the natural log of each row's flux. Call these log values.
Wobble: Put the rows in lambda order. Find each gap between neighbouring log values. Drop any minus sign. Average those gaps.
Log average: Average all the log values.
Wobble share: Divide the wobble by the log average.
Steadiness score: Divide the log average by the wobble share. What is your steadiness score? 74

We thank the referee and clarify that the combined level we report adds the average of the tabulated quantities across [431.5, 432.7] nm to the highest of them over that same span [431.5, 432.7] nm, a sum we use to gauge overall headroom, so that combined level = 28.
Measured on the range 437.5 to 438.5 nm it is 26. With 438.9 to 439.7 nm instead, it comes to 25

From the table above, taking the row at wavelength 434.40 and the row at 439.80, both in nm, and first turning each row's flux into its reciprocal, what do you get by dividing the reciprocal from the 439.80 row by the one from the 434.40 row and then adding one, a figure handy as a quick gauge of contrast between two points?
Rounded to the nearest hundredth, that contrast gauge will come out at 2.10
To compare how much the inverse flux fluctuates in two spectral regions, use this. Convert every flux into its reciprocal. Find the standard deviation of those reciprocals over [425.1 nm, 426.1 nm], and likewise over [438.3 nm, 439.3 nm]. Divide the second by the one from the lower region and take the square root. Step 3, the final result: 1.05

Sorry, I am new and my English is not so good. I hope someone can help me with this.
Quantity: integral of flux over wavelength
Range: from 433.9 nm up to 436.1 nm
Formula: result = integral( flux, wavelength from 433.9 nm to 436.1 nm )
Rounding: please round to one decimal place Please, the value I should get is 30.9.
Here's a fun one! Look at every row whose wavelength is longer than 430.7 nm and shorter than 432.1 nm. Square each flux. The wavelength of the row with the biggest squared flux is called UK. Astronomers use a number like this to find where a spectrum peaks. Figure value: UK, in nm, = 432.00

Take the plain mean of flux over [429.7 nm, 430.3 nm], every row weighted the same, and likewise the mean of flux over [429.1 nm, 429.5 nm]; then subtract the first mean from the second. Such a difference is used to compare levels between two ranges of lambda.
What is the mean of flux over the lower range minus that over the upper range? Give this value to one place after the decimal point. -0.7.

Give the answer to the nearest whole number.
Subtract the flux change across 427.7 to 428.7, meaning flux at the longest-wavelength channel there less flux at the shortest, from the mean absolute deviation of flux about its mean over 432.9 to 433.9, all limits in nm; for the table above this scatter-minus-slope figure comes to 1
